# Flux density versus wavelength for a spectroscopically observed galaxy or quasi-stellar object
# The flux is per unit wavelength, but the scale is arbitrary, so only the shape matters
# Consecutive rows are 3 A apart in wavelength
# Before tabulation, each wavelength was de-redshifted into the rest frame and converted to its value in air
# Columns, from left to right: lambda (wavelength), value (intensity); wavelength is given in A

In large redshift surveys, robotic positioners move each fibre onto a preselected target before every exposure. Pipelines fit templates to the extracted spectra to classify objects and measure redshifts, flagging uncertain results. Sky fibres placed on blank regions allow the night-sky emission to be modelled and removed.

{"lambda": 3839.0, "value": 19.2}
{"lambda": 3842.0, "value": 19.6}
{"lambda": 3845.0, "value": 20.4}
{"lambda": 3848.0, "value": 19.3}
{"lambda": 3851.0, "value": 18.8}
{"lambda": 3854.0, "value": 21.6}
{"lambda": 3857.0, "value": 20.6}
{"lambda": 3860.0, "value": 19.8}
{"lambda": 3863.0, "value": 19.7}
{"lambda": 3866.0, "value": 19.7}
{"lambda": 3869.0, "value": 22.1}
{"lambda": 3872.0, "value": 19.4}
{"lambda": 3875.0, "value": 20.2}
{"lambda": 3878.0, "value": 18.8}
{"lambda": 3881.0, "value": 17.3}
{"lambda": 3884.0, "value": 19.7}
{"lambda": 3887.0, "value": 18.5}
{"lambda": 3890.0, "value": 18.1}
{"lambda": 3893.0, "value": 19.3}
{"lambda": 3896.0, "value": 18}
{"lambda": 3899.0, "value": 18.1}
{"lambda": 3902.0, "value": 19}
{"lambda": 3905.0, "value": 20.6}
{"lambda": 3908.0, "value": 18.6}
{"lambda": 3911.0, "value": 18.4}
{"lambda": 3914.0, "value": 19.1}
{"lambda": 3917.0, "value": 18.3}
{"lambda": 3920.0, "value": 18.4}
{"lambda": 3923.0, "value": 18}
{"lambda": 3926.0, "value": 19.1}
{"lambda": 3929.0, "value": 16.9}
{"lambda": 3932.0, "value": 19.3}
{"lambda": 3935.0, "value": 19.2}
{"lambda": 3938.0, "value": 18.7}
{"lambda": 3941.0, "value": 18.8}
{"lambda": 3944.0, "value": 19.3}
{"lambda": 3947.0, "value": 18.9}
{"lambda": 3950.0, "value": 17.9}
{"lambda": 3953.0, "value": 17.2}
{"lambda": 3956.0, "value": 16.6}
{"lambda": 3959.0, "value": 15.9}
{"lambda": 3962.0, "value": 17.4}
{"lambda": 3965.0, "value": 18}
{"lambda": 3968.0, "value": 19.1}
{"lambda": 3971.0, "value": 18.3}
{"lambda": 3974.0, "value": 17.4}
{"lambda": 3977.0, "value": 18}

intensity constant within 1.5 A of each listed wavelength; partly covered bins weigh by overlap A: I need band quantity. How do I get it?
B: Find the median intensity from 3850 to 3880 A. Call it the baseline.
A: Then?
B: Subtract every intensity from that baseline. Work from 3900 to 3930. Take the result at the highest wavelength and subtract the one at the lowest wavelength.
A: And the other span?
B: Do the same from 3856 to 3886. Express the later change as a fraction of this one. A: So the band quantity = 2.3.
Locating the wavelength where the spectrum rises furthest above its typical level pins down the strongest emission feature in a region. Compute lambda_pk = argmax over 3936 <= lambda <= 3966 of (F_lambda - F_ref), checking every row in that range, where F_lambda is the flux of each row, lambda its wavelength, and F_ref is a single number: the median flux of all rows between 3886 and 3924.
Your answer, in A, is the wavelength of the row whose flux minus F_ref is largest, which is 3944.0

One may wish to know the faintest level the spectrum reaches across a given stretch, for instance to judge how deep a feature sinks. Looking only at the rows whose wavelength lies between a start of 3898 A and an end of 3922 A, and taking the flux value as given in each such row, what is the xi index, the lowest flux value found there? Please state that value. 18.1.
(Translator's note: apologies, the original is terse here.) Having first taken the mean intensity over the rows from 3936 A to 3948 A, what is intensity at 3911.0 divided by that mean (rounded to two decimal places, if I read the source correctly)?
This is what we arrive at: 0.97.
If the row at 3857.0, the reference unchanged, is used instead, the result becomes 1.09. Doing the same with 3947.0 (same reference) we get 1.00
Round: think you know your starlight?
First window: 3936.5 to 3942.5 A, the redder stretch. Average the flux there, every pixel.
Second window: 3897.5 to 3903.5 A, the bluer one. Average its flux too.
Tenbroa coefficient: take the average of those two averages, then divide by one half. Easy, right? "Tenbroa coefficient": 37.3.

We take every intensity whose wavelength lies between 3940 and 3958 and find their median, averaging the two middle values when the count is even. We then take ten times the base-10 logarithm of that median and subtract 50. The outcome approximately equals -37.4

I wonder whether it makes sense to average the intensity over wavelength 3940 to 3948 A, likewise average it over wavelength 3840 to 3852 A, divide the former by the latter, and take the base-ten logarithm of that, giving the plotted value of -0.012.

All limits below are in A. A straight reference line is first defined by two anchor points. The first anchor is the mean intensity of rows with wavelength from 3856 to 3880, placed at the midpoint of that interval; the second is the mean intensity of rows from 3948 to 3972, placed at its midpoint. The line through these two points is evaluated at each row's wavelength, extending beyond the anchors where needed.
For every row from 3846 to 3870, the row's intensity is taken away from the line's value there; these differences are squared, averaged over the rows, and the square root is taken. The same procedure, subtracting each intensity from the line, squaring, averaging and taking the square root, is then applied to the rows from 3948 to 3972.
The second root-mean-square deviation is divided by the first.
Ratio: 0.90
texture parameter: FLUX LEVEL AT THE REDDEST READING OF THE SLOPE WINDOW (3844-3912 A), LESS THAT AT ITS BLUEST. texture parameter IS -2.0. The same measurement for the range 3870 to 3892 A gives -1.3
